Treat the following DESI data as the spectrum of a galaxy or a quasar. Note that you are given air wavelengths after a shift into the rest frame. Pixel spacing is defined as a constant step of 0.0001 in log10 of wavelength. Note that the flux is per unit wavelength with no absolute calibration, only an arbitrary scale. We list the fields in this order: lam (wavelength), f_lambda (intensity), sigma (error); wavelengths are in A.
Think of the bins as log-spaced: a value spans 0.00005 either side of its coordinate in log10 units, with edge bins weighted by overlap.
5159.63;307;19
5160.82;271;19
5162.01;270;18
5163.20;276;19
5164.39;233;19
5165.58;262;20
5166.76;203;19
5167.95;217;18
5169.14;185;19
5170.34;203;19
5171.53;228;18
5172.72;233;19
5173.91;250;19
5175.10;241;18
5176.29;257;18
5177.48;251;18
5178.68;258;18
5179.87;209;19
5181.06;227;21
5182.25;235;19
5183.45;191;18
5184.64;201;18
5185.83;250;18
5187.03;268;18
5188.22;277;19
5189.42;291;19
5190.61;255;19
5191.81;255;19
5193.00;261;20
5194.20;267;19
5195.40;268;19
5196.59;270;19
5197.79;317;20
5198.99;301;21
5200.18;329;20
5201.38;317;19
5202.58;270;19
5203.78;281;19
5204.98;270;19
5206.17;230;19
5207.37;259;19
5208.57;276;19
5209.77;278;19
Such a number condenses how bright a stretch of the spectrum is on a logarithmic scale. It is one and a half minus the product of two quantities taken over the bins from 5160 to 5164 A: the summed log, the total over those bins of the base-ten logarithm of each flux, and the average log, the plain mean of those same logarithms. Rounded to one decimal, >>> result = -16.3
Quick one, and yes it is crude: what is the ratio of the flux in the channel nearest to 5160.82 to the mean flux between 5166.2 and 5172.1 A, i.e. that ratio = 1.31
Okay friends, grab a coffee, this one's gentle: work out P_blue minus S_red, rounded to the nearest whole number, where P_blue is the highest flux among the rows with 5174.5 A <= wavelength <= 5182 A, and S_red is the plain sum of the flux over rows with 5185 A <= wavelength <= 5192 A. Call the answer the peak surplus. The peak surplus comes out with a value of -1338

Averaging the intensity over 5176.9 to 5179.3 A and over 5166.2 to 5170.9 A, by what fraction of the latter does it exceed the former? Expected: -0.26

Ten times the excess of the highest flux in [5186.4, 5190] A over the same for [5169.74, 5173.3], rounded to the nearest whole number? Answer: 580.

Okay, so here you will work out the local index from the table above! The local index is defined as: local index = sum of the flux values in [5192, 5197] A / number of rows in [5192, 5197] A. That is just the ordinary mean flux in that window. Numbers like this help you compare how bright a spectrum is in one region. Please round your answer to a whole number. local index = 266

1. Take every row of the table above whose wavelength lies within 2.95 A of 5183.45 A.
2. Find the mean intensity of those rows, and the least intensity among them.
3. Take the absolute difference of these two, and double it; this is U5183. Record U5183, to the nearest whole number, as 60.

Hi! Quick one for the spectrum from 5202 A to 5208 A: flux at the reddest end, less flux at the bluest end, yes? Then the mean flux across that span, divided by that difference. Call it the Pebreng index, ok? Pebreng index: -24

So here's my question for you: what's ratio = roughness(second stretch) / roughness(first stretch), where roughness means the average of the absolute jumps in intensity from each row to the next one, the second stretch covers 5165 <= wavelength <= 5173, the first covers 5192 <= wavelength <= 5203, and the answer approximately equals 1.3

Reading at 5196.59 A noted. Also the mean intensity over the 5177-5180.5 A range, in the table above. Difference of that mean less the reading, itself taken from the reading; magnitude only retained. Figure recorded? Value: 301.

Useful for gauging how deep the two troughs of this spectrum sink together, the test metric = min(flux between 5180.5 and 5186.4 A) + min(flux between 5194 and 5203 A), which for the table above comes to 458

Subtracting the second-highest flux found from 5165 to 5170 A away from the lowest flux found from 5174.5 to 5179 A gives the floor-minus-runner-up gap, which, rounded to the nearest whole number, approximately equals 24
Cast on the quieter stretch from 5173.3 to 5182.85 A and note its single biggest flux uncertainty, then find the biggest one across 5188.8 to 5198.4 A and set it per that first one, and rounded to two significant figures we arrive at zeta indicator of 0.95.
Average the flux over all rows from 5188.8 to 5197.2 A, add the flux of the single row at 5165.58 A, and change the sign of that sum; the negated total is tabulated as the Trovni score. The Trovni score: -529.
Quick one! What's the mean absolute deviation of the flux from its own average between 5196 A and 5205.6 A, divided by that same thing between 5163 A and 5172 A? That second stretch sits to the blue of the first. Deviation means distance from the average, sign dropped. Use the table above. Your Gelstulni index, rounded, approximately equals 0.91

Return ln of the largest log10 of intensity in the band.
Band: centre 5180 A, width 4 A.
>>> 0.880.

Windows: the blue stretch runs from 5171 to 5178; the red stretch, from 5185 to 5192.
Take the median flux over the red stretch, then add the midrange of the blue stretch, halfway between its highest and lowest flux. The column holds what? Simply 504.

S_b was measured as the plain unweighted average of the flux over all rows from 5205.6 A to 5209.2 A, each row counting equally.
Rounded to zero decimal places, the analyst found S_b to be 255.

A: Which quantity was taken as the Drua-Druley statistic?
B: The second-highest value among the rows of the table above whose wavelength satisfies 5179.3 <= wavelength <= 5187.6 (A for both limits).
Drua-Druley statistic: 250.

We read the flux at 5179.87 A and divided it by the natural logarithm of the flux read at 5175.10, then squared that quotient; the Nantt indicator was 1452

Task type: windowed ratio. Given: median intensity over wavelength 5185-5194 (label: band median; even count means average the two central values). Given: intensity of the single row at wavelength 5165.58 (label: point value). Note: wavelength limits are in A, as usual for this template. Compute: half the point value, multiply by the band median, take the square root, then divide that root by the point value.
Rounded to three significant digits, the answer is 0.706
